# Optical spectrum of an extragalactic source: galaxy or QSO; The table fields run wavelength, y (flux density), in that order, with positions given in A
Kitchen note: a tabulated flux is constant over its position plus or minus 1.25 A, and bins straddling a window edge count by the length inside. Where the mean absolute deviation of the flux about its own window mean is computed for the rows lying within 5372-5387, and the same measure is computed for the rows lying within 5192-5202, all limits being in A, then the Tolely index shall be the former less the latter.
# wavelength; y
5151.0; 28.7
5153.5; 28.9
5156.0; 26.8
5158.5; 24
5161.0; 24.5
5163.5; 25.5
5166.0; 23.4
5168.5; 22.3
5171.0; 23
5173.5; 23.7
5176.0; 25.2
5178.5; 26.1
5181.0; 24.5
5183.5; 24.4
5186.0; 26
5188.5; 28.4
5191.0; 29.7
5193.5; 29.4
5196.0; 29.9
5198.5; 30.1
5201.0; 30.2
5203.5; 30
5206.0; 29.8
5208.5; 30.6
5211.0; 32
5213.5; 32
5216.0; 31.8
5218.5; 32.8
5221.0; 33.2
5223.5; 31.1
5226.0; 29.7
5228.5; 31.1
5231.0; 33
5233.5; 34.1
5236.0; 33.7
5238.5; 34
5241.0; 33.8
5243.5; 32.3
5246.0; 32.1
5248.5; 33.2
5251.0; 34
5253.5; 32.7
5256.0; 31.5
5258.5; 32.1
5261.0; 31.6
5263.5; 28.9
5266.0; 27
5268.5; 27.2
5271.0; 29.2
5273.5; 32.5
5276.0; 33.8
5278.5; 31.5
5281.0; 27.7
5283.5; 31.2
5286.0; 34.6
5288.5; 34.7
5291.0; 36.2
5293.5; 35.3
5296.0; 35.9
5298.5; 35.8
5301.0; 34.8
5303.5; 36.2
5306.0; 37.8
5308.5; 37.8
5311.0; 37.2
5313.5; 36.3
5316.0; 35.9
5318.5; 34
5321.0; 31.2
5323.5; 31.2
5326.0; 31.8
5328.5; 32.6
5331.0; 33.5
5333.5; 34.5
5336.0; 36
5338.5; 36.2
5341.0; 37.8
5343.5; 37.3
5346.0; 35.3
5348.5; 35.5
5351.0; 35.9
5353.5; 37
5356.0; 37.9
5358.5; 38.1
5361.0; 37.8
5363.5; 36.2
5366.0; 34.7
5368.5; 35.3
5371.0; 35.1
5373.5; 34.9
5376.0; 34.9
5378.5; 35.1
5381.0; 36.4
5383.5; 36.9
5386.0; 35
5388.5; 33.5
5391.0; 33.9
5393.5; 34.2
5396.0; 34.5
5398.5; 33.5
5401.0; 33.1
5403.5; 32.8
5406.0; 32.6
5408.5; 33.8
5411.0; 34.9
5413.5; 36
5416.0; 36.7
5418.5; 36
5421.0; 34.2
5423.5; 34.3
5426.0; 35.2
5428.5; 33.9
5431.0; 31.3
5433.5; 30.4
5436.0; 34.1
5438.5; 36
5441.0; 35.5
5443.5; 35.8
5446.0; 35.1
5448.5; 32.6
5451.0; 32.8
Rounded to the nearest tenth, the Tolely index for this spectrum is 0.5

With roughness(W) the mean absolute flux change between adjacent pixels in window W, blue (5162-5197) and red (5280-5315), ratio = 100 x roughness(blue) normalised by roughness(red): 95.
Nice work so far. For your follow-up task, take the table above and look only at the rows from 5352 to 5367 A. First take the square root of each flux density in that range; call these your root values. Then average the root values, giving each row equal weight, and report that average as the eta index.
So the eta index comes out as 6.08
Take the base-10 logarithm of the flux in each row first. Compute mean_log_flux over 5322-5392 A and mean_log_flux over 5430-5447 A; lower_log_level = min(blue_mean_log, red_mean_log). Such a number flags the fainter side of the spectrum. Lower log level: 1.53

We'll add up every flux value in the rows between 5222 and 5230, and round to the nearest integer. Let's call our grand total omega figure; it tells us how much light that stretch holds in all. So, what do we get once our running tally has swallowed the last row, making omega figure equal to 92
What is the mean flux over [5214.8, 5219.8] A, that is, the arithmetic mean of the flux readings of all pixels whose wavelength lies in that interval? 32.3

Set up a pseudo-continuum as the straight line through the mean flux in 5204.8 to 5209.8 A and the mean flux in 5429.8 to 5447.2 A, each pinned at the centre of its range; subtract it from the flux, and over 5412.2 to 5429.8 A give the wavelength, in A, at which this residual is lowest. 5428.5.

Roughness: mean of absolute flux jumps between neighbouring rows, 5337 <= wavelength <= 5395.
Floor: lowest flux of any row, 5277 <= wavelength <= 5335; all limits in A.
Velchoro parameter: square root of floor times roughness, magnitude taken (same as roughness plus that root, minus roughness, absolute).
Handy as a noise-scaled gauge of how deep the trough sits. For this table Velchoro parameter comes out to 4.7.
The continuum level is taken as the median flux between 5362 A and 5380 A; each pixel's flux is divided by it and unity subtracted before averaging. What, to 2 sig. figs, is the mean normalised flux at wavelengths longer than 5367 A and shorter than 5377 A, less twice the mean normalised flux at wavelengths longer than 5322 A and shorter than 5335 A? 0.13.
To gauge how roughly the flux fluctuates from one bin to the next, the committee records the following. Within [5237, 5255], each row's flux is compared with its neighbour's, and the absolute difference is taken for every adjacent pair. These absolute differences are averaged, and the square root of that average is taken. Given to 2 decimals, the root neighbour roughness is 0.92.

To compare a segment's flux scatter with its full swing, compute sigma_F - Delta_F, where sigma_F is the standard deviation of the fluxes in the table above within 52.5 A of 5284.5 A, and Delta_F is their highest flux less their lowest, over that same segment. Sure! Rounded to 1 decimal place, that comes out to -8.1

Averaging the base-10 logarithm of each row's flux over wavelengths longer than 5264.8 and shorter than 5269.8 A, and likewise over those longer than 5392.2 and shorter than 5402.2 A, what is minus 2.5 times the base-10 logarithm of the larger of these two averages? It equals -0.461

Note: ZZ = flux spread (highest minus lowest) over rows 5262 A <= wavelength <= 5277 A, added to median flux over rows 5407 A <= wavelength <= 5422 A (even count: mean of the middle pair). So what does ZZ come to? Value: 42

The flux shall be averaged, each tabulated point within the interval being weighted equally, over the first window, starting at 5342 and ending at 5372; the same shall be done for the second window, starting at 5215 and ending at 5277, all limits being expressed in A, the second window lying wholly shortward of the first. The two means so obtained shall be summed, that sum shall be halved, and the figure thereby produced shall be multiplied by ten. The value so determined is 341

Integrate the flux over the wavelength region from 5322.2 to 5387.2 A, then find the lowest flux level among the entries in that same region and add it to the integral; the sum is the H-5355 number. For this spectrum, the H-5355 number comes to 2338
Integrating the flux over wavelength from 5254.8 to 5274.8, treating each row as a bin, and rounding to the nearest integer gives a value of 600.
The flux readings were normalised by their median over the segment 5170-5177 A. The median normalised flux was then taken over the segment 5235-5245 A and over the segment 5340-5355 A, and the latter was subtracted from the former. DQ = -0.11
